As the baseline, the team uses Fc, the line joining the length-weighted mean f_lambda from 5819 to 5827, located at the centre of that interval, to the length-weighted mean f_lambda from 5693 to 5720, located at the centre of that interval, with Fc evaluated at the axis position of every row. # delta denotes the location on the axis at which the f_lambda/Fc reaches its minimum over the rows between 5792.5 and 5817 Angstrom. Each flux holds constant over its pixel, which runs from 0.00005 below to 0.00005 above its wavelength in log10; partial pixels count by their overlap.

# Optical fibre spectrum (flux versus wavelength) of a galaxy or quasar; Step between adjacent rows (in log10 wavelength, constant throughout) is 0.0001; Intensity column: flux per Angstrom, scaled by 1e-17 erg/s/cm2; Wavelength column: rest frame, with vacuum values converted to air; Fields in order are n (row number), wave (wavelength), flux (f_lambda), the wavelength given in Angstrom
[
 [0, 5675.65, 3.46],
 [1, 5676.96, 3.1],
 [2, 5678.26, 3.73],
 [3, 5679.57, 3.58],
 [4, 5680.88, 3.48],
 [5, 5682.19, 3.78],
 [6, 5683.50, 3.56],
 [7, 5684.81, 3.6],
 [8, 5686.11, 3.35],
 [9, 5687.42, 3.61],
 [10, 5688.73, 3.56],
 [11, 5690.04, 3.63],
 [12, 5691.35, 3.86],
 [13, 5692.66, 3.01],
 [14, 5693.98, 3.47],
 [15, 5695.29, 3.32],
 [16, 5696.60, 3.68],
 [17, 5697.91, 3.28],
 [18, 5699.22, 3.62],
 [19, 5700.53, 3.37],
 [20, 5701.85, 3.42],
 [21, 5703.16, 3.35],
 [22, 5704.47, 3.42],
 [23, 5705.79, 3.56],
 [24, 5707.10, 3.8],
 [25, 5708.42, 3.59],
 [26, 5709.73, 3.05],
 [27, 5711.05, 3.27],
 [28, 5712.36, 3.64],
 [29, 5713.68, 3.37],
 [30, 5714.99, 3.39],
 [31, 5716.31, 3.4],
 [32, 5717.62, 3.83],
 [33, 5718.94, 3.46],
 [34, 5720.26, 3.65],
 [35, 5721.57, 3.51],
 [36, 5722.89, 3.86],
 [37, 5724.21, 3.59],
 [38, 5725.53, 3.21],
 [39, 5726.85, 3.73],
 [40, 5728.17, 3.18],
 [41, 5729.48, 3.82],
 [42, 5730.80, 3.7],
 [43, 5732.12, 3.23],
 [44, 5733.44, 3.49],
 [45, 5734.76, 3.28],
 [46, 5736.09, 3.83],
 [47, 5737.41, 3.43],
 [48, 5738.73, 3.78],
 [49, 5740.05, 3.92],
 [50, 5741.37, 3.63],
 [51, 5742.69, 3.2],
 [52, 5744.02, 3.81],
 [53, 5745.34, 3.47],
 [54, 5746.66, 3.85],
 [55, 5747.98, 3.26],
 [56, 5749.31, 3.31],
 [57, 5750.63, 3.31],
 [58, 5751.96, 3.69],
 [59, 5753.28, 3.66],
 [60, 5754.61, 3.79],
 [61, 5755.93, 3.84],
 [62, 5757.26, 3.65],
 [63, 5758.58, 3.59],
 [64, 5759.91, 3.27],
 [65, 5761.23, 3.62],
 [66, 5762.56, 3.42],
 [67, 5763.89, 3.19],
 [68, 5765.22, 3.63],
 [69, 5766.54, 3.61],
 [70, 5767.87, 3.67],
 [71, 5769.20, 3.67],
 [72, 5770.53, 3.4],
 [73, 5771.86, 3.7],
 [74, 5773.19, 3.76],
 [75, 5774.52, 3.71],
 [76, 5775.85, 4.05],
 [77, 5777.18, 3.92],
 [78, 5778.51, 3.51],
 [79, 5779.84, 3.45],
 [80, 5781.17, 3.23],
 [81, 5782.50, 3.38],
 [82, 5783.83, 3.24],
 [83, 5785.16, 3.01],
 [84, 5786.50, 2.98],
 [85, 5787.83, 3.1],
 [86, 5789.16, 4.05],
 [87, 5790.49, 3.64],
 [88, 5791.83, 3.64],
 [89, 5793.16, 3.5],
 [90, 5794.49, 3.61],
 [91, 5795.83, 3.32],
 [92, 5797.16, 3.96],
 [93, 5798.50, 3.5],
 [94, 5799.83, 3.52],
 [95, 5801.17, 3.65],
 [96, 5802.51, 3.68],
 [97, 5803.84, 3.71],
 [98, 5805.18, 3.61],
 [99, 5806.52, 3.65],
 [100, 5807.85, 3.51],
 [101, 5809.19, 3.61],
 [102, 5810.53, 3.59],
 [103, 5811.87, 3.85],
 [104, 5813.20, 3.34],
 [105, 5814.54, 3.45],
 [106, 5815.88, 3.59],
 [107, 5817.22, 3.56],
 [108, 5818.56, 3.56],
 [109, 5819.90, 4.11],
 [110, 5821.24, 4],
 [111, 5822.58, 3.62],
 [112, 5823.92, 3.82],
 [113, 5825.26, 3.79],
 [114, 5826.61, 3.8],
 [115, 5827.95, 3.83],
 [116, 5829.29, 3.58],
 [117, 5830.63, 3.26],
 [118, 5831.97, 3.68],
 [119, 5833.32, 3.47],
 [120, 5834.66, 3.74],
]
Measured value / 5813.20 Angstrom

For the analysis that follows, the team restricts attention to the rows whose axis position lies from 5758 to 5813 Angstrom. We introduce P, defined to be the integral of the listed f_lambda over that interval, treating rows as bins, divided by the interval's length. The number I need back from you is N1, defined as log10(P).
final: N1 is 0.551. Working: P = 3.55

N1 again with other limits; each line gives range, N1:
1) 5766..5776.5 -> 0.567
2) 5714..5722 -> 0.549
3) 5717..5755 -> 0.552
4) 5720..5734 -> 0.549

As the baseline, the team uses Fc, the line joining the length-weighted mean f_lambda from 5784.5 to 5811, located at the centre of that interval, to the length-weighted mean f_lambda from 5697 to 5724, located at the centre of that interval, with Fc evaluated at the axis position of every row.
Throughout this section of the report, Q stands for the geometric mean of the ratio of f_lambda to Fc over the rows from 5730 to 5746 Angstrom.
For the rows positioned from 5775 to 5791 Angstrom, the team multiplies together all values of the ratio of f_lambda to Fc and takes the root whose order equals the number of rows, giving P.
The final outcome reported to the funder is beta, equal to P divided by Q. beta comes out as 0.96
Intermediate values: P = 0.97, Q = 1.01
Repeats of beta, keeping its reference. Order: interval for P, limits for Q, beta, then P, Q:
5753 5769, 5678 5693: 0.99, 1.01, 1.02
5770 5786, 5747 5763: 0.99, 1.00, 1.00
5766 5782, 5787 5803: 1.02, 1.03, 1.01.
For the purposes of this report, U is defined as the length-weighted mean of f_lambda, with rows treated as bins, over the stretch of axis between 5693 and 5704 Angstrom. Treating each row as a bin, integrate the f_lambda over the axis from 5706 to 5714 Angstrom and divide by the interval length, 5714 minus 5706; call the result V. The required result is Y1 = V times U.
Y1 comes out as 11.9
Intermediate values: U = 3.43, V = 3.46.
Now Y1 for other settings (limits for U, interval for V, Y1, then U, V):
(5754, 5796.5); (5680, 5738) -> 12.4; 3.54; 3.51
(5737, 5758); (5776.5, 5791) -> 12.3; 3.60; 3.41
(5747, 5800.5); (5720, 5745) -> 12.6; 3.54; 3.57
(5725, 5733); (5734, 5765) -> 12.4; 3.49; 3.56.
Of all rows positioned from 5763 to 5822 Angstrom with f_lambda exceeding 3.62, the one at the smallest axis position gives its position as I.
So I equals 5765.22 Angstrom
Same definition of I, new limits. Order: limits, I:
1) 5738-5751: 5738.73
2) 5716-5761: 5717.62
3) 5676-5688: 5678.26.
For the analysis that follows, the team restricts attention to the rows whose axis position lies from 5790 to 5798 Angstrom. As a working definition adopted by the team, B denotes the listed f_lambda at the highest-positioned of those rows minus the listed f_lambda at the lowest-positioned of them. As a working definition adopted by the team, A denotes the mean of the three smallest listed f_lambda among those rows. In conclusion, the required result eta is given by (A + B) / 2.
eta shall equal 1.9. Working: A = 3.5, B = 0.32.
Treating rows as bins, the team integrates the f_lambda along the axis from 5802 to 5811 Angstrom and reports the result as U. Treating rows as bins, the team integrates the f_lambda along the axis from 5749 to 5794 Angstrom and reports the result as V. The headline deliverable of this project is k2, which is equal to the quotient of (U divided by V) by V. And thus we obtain 0.001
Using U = 33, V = 159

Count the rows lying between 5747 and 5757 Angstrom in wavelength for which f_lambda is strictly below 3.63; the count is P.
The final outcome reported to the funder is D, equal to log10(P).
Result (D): 0.48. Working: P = 3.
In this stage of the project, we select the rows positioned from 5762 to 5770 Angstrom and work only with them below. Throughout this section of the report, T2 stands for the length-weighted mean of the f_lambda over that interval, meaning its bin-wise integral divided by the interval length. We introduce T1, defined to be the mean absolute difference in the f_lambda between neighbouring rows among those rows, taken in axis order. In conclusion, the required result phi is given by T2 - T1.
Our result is 3.38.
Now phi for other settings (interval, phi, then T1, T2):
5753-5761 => 3.48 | 0.15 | 3.63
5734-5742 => 3.30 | 0.35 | 3.64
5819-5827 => 3.70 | 0.15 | 3.85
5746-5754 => 3.30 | 0.21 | 3.51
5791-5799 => 3.26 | 0.33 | 3.59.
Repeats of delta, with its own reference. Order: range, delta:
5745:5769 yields 5763.89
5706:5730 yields 5709.73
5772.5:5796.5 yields 5786.50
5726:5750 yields 5742.69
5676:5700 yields 5692.66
